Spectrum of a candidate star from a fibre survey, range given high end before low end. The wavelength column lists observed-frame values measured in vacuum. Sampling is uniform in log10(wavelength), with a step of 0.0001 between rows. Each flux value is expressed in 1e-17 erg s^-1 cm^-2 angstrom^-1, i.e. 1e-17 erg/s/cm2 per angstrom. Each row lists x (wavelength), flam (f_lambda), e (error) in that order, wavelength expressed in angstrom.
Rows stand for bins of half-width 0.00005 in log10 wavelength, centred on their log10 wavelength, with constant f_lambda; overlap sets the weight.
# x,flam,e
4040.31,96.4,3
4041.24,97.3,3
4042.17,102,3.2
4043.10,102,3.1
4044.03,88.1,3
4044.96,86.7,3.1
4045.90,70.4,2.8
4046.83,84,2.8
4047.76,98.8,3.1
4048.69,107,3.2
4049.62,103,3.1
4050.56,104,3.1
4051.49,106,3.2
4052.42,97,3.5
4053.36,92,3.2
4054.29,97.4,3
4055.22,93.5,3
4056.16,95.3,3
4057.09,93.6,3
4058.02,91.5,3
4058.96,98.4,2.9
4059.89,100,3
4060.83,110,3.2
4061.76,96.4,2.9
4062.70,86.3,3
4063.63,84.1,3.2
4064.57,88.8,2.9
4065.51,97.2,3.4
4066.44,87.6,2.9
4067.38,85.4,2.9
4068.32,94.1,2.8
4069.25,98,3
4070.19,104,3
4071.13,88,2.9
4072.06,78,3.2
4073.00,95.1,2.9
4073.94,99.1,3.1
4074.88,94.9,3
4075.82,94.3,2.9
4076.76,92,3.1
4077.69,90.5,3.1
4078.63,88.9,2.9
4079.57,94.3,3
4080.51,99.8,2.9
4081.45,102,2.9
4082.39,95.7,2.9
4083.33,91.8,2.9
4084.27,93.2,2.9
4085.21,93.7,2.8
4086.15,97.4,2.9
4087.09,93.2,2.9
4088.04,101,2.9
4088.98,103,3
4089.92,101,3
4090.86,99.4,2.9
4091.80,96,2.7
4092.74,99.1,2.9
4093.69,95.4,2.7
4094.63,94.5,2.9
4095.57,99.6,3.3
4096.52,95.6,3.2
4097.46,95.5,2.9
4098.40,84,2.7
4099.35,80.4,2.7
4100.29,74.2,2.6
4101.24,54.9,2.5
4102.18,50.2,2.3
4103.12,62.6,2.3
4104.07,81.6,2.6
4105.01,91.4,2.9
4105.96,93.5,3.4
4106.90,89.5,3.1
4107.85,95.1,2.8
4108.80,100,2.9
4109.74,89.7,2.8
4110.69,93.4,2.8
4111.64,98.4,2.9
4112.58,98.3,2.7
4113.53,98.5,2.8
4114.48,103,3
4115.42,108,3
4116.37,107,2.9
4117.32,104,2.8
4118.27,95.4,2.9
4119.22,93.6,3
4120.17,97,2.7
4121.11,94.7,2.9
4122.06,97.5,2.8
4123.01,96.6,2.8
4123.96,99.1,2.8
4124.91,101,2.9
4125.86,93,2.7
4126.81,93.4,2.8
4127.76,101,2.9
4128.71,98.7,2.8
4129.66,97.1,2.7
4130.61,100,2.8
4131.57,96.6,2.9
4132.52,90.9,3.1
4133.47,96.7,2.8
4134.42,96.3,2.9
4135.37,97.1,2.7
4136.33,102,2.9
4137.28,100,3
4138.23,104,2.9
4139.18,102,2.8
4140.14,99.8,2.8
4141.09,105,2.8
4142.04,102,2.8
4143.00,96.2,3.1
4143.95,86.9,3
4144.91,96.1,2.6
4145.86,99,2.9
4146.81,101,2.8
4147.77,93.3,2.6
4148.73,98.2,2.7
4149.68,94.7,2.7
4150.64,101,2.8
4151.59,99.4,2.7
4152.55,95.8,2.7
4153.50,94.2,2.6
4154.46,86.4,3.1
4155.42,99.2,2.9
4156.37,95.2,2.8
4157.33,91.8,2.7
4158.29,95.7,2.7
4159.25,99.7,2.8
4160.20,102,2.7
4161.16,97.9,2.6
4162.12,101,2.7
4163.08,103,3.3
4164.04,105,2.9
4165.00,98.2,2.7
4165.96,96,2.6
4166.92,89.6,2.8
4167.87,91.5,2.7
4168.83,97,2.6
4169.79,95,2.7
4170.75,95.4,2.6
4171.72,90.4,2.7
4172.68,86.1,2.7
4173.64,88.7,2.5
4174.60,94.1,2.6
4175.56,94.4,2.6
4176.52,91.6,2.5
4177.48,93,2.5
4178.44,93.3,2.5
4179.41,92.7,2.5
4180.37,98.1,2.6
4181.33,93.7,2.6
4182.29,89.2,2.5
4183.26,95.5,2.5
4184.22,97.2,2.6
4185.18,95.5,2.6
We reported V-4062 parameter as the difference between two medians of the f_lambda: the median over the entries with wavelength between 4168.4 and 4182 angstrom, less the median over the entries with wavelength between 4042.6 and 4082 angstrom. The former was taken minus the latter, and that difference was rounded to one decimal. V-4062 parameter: -1.1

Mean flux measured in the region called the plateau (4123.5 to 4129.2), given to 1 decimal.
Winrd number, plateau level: 97.7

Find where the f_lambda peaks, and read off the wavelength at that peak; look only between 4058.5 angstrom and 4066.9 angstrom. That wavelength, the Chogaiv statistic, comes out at 4060.83 angstrom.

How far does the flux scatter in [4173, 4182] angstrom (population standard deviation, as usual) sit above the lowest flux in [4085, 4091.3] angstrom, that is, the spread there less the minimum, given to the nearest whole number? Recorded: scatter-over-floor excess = -91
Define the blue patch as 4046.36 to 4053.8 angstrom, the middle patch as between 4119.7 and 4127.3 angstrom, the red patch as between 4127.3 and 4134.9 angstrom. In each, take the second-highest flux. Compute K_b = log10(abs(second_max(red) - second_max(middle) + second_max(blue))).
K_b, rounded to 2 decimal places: 2.03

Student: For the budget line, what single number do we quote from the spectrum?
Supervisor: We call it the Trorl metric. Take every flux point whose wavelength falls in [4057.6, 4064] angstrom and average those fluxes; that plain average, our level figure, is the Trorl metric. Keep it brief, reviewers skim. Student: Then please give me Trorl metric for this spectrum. 95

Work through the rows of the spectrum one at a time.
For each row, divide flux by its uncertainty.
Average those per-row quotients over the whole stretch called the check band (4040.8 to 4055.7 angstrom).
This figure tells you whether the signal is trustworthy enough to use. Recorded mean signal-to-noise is 30.9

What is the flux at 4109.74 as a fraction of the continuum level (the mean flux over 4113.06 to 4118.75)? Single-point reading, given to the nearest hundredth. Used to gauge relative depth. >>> 0.87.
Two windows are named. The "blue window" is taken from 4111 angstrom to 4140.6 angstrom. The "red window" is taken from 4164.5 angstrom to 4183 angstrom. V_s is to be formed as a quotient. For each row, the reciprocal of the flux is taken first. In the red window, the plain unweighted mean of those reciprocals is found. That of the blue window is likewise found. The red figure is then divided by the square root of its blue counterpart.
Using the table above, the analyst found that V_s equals 0.1068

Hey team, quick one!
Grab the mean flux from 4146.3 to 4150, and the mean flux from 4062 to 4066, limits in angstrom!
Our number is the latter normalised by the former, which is 0.92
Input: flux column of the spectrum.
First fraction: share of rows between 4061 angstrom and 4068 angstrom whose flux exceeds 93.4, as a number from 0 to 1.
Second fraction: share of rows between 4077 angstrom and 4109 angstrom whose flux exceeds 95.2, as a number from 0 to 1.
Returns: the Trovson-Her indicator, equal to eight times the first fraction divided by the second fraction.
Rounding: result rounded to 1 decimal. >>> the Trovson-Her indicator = 5.2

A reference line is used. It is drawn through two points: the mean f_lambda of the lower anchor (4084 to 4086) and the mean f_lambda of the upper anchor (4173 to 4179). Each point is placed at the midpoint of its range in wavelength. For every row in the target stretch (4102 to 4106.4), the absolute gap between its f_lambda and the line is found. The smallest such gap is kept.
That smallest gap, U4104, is 0.3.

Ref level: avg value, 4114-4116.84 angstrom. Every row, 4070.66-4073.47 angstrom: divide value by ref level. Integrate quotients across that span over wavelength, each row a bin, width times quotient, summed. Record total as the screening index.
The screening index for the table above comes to 2.31 angstrom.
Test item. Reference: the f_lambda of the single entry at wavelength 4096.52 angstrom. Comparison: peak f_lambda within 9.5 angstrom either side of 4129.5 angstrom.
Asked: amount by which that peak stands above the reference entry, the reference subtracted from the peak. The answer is 8.4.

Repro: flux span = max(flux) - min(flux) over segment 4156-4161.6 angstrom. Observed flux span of 10.2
